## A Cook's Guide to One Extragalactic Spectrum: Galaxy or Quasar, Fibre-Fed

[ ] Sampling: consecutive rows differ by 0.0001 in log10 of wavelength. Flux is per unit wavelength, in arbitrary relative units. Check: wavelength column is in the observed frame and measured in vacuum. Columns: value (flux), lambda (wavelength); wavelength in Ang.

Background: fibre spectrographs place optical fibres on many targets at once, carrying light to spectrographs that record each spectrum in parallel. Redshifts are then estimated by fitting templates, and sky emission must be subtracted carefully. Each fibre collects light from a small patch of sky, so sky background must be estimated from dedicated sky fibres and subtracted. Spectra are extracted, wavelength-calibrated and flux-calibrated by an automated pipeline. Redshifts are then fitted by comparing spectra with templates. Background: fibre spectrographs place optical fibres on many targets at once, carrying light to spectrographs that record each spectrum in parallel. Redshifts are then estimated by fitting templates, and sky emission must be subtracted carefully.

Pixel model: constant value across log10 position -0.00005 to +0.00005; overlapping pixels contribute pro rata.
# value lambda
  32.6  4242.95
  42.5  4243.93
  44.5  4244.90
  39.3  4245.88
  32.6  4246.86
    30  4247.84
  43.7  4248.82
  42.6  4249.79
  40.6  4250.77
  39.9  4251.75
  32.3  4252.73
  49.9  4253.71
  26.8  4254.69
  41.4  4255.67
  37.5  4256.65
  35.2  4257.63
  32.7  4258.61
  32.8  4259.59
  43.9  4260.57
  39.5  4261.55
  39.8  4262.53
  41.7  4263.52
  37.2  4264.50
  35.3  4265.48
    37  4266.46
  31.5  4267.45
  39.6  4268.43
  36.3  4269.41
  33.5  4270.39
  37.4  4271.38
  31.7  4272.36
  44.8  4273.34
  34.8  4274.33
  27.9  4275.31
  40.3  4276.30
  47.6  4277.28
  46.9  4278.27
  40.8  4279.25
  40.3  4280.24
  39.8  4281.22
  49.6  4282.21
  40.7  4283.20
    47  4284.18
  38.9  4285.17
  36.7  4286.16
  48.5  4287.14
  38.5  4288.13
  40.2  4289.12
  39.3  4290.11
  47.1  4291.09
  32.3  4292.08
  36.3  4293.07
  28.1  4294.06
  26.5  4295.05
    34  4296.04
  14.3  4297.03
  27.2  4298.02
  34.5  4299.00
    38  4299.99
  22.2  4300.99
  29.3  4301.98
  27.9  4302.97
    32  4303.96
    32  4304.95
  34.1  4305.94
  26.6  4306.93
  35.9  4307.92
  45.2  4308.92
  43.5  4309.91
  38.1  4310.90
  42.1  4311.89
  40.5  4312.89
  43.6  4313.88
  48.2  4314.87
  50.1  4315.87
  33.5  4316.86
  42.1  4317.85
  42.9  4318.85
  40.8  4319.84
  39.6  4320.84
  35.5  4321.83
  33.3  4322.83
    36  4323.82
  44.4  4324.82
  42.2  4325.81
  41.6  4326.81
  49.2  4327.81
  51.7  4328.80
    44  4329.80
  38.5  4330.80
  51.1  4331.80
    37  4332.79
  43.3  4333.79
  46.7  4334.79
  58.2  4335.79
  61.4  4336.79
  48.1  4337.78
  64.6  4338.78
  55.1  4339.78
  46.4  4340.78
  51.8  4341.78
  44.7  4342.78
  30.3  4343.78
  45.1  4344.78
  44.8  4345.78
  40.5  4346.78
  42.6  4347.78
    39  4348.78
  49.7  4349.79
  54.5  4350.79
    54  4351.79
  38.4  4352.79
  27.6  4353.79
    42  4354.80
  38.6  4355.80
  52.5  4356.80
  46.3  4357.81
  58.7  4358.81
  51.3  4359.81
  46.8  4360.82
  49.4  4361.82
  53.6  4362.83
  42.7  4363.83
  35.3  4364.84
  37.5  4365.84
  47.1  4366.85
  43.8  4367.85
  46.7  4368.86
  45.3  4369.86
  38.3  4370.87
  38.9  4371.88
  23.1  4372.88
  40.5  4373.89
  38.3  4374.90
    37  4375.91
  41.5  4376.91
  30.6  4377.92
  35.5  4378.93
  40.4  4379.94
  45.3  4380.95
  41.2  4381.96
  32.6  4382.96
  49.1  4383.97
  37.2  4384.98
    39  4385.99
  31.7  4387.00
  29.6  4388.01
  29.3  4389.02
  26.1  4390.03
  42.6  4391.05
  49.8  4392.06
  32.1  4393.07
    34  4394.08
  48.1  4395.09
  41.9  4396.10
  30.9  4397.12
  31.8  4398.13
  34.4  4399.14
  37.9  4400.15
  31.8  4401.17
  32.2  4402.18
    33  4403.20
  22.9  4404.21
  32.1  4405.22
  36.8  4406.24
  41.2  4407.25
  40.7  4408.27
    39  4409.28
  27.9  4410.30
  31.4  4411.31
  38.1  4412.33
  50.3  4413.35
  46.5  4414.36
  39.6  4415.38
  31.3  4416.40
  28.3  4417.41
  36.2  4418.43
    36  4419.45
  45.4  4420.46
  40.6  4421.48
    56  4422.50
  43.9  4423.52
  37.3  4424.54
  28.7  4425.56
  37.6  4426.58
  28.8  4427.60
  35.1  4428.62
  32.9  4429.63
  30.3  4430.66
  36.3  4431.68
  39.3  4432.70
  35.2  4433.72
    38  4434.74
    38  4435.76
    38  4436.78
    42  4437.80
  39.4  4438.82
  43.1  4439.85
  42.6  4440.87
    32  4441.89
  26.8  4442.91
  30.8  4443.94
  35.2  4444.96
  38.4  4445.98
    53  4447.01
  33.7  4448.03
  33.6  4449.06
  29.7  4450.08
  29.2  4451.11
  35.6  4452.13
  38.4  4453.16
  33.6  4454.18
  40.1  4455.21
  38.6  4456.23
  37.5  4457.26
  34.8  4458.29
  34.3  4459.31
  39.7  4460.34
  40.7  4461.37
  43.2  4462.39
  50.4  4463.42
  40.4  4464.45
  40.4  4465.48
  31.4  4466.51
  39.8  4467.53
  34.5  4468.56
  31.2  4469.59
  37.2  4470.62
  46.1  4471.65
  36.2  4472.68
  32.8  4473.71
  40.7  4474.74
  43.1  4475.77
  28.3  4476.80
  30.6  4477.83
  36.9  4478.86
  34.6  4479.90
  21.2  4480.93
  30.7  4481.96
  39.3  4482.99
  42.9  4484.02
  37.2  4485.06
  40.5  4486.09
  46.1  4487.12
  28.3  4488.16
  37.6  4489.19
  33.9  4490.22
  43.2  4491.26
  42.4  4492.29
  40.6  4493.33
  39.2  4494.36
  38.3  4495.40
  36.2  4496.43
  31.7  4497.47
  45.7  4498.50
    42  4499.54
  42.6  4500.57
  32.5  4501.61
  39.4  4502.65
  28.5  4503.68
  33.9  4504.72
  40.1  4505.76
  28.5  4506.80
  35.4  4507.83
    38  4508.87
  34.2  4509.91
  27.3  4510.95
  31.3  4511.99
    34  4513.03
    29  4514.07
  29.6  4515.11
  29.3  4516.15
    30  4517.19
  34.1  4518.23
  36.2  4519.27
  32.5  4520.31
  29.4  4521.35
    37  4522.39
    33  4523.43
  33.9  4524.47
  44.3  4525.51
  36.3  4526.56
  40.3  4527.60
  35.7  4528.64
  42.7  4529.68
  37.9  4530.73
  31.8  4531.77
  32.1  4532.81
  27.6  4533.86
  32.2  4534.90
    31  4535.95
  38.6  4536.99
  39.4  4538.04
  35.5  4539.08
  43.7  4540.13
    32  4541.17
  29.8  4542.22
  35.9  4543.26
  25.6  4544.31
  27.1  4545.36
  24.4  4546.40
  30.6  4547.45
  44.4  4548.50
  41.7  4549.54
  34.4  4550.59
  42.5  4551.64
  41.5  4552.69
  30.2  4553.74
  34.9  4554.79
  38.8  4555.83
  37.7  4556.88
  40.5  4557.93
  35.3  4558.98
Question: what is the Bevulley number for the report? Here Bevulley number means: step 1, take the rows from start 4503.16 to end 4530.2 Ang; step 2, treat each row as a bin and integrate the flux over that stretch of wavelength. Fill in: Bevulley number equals 920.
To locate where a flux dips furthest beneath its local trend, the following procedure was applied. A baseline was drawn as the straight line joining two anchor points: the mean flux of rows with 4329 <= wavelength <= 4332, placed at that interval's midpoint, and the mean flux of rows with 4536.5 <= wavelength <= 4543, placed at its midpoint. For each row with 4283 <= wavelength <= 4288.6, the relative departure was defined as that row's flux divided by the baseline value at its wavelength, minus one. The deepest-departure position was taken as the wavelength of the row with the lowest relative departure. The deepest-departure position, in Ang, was 4286.16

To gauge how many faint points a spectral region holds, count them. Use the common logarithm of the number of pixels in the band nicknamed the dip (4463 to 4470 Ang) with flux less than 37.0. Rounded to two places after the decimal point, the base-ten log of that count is 0.48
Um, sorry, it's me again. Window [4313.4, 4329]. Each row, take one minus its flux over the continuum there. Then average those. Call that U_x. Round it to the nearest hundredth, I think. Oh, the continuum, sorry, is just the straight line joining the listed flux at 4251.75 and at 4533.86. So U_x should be -0.14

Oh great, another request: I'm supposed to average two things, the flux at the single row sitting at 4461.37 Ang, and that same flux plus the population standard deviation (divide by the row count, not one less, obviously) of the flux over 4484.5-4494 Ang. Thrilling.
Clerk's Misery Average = 43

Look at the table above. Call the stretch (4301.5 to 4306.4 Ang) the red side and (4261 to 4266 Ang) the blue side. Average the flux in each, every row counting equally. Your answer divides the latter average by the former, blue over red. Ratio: 1.25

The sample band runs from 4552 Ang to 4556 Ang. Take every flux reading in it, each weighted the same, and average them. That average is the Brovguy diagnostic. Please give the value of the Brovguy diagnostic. 36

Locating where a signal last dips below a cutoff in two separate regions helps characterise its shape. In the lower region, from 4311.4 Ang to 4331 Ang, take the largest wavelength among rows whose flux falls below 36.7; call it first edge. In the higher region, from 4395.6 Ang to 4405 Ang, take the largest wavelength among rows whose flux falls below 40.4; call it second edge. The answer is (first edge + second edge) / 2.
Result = 4364.0 Ang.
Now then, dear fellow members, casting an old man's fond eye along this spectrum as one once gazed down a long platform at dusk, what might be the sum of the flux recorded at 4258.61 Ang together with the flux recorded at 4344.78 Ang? 78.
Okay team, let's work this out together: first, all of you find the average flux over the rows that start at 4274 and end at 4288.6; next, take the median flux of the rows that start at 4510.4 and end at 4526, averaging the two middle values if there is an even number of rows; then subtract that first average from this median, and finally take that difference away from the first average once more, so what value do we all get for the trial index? 50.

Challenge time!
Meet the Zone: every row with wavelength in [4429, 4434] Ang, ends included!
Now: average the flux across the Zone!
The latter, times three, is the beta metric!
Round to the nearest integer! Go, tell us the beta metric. 104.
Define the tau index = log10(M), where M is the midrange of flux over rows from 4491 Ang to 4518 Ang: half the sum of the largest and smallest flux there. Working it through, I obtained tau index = 1.56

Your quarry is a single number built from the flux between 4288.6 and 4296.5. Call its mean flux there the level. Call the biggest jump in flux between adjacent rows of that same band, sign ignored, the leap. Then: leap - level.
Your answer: -21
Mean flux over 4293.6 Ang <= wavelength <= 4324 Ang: 35.4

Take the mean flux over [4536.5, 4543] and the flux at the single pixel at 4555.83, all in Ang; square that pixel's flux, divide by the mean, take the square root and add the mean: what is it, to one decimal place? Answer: 42.9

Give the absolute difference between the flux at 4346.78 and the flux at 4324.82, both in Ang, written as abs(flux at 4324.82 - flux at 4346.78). 4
